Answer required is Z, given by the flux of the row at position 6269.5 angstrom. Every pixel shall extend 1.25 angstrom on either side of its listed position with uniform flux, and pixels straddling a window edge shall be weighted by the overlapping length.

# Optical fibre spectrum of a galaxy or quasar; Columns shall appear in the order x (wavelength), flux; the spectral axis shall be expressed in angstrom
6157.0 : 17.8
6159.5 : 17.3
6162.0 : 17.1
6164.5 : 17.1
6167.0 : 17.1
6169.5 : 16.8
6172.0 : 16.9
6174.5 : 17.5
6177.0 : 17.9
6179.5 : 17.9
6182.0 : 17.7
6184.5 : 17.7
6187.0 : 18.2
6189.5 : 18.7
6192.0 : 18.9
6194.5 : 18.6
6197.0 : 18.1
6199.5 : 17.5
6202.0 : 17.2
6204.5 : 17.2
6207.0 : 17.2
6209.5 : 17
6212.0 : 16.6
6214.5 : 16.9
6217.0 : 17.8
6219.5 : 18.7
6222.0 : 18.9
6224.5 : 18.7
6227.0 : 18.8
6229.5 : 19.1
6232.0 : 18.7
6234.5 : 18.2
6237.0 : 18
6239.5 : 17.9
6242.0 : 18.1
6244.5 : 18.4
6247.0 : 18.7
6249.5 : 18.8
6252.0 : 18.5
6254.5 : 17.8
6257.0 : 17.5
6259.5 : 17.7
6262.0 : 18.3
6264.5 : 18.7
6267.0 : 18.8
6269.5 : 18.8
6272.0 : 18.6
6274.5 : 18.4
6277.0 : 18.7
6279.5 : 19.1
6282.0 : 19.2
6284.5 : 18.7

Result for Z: 18.8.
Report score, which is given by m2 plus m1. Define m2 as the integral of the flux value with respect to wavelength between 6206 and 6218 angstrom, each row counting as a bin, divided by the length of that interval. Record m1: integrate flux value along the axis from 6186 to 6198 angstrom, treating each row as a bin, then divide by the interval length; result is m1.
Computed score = 35.6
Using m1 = 18.5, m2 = 17.1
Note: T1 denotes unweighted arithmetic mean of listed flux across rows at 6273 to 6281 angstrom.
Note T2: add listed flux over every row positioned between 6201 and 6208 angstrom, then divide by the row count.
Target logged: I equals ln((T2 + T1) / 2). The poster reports 2.89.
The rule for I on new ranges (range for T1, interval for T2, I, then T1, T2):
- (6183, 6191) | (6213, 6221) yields 2.89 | 18.2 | 17.8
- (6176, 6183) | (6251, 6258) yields 2.88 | 17.8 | 17.9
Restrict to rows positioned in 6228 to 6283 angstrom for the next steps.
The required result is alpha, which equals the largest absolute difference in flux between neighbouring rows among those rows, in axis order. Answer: 0.70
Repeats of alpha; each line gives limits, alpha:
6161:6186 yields 0.60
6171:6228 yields 0.90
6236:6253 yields 0.30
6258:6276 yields 0.60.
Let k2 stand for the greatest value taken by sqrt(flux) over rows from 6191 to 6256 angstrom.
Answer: 4.37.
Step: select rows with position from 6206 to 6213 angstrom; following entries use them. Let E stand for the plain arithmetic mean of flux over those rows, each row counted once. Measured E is 16.9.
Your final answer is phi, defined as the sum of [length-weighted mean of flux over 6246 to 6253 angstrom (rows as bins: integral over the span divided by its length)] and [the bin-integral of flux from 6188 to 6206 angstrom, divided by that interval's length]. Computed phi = 36.7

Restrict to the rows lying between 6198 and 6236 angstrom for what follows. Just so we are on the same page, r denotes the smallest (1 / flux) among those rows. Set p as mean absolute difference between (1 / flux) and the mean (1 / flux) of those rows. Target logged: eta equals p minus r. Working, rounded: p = 0.0024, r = 0.0524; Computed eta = -0.0499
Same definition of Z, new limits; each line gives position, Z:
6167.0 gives 17.1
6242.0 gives 18.1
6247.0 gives 18.7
